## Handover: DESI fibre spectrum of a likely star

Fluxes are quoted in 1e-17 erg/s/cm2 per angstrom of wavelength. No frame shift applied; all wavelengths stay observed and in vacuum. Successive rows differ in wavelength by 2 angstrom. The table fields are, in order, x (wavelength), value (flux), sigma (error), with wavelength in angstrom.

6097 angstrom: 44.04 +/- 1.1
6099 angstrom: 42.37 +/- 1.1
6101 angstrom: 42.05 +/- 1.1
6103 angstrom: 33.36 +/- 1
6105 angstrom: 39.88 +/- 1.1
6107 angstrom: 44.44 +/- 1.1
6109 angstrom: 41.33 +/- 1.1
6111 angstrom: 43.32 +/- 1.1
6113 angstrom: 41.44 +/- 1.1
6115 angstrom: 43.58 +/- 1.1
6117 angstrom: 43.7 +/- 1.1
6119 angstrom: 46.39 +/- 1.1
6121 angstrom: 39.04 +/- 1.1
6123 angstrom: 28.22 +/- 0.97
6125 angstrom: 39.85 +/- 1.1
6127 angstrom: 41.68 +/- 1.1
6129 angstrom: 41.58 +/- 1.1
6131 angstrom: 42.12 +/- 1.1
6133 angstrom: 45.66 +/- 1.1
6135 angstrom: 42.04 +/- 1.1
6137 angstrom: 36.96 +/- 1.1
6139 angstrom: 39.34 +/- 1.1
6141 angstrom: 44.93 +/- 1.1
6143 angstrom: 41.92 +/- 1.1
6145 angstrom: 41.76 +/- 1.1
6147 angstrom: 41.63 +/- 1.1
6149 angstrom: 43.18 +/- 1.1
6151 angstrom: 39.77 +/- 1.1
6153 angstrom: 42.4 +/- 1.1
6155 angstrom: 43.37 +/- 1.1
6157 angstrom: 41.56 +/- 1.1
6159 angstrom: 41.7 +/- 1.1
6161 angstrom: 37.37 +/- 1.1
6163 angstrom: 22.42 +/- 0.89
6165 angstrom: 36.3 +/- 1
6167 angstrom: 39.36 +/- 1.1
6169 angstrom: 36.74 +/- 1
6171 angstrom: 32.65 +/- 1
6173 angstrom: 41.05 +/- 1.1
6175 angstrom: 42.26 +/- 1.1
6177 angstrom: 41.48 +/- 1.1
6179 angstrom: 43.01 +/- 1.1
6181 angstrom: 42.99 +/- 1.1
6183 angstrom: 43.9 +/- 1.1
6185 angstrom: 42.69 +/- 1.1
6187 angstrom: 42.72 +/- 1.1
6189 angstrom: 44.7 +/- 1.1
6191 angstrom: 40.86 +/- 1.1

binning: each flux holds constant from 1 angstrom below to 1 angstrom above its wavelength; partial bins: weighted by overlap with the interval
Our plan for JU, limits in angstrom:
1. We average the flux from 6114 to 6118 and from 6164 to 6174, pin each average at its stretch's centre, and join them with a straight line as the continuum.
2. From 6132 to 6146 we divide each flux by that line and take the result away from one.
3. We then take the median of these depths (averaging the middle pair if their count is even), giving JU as -0.04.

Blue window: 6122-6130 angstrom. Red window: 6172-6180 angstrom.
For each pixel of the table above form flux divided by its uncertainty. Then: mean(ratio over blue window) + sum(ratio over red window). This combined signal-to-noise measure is 188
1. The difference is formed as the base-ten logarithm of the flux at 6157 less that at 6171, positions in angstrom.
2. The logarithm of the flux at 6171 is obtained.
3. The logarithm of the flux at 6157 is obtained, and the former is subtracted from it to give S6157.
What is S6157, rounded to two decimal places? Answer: 0.10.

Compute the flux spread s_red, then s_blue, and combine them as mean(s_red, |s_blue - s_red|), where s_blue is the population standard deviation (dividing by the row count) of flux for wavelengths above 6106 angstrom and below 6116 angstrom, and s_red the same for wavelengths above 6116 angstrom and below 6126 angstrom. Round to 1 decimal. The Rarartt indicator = 5.6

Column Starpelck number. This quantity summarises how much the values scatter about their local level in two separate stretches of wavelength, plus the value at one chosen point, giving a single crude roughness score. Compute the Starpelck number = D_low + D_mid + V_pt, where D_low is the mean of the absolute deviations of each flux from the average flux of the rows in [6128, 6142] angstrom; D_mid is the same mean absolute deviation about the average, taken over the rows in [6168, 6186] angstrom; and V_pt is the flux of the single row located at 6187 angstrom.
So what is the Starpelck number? 47.6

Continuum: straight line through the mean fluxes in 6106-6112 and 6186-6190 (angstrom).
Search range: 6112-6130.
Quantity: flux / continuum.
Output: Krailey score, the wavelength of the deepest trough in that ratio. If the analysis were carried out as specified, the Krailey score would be 6123 angstrom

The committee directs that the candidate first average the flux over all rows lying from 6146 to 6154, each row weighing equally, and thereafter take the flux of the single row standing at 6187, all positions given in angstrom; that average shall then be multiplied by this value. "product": 1783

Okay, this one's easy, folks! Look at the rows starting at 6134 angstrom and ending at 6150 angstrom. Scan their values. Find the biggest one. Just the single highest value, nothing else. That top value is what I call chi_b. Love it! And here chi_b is 44.93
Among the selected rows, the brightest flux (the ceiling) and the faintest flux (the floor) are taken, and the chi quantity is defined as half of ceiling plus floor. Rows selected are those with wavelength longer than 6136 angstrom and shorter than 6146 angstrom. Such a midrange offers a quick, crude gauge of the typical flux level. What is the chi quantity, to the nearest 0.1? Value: 40.9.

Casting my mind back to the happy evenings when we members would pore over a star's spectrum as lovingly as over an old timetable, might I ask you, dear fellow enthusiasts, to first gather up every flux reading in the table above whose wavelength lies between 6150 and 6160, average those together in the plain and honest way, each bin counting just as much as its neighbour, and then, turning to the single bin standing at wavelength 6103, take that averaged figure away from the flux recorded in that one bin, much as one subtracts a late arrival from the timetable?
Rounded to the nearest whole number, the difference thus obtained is -8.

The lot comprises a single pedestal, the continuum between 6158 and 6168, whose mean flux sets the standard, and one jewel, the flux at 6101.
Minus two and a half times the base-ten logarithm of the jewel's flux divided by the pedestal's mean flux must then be -0.19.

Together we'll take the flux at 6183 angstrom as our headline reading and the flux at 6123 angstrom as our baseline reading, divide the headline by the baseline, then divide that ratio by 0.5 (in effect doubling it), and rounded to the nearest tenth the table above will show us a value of 3.1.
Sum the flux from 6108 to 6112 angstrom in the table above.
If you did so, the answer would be 85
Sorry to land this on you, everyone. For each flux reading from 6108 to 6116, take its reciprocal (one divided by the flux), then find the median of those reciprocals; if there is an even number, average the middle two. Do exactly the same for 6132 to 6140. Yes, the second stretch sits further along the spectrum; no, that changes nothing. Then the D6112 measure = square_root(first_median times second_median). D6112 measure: 0.0241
